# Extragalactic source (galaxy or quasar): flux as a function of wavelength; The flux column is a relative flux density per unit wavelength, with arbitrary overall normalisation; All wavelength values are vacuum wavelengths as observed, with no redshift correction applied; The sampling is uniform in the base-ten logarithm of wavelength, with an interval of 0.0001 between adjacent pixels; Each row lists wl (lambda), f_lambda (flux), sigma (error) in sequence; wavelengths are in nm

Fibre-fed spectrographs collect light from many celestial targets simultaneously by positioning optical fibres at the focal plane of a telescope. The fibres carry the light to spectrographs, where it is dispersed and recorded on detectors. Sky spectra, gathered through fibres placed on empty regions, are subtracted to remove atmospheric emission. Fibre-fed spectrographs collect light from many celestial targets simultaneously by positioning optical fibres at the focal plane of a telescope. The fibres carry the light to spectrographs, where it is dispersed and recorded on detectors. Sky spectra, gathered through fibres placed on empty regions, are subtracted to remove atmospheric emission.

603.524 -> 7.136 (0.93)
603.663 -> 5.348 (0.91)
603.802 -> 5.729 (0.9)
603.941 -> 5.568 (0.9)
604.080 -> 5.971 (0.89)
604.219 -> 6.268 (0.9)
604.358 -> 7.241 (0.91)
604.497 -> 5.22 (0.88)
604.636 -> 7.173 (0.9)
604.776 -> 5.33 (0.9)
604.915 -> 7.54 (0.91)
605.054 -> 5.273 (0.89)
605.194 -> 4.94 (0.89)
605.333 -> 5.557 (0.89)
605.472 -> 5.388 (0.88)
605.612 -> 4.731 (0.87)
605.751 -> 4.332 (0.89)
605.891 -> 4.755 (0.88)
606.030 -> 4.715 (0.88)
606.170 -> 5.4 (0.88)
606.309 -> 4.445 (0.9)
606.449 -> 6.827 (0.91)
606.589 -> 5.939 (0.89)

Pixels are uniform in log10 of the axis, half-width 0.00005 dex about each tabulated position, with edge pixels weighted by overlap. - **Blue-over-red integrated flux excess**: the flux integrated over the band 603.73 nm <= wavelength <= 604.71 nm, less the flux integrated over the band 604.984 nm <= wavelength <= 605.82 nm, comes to 1.8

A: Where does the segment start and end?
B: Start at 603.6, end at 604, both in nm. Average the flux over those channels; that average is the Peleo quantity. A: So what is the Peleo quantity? 5.55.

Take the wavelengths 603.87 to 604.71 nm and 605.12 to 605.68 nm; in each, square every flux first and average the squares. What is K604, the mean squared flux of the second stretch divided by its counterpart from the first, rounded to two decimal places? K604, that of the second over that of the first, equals 0.68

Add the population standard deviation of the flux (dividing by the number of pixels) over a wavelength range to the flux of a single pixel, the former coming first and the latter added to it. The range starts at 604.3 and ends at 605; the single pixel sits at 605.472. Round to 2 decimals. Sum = 6.40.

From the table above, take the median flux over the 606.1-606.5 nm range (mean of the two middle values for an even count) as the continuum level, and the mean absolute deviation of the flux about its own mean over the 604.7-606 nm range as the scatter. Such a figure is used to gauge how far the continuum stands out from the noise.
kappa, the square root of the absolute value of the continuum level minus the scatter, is 2.20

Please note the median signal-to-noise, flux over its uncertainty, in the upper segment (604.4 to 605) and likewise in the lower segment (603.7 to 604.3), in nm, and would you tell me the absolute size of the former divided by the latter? 1.06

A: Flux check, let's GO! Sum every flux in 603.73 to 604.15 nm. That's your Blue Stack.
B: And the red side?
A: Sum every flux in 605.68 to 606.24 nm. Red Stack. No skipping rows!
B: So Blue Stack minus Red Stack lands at -1.9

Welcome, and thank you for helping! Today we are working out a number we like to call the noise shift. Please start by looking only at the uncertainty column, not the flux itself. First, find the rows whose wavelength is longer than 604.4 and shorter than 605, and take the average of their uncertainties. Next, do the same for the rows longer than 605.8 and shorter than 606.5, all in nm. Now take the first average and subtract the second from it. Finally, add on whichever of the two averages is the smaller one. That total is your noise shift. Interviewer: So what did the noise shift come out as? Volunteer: 0.898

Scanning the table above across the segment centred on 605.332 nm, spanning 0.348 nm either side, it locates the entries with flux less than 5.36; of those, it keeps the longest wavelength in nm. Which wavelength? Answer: 605.612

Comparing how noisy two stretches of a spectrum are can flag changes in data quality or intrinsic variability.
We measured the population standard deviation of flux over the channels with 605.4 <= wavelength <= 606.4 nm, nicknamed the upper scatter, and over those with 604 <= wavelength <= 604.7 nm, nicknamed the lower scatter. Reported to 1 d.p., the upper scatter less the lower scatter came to -0.4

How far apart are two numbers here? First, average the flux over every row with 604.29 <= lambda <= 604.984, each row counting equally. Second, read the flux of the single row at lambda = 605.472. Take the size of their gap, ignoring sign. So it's 1.11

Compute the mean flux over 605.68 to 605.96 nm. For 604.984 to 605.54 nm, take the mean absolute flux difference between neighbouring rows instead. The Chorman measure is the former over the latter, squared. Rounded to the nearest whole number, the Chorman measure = 148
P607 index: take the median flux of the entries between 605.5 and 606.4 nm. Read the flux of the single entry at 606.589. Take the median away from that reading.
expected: 1.2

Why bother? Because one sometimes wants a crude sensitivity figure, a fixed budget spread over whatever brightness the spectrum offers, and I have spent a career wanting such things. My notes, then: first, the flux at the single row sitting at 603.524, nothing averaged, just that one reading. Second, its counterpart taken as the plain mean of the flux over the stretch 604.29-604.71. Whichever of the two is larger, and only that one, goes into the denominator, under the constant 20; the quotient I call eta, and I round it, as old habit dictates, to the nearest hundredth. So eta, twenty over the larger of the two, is 2.80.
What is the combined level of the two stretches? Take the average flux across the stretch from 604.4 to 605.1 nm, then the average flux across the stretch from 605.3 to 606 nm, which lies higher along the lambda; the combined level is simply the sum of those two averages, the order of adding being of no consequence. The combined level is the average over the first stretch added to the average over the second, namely 11.1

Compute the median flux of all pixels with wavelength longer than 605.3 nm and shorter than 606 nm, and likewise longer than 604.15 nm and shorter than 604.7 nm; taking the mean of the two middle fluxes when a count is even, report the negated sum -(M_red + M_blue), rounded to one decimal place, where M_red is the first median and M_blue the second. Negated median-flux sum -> -11.5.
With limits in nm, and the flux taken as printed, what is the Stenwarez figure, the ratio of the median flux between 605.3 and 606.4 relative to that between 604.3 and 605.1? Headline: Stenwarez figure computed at 0.76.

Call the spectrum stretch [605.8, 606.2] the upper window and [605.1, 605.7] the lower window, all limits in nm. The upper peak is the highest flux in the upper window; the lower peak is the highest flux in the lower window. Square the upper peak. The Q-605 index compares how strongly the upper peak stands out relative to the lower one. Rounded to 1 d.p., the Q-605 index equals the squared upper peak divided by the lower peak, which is 5.2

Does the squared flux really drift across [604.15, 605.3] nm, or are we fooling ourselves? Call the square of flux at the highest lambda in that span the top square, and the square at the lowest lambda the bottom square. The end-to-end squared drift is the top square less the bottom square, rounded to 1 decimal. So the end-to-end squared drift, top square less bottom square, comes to -14.9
